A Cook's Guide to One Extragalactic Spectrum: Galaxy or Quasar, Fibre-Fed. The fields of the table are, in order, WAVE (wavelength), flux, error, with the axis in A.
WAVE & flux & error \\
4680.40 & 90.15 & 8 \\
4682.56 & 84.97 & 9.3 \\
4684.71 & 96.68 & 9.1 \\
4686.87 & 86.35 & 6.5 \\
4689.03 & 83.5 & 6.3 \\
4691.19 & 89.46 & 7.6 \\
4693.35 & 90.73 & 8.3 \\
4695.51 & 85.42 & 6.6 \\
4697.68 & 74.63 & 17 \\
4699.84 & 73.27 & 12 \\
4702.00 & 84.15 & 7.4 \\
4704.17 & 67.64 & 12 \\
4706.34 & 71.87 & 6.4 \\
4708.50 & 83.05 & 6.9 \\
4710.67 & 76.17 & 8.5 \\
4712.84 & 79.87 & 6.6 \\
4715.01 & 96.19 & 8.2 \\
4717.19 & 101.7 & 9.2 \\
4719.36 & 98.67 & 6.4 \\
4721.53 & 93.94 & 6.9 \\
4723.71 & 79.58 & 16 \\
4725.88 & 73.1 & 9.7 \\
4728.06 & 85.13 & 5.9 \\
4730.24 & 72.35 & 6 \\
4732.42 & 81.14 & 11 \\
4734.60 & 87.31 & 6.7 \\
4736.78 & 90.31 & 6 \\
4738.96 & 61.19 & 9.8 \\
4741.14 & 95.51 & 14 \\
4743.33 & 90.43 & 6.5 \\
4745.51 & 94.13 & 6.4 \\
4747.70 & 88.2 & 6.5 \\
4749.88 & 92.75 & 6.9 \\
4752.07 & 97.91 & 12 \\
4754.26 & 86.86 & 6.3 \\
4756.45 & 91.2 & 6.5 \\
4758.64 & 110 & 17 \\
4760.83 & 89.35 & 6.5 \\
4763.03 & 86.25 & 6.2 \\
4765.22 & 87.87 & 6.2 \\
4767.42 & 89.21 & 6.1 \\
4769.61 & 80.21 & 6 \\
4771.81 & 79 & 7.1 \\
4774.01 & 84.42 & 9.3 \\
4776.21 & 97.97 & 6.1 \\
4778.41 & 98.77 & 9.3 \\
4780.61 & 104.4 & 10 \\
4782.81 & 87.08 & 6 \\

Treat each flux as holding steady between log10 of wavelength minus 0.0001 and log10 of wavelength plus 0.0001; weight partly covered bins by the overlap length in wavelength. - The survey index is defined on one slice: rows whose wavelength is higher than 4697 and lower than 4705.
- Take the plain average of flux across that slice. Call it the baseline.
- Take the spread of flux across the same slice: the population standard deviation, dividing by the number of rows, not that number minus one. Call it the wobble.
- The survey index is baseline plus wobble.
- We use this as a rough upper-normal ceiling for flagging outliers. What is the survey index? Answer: 81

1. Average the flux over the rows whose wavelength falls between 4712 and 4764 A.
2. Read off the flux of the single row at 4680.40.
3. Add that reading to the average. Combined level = 179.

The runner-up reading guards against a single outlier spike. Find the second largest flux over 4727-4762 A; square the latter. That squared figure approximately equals 9586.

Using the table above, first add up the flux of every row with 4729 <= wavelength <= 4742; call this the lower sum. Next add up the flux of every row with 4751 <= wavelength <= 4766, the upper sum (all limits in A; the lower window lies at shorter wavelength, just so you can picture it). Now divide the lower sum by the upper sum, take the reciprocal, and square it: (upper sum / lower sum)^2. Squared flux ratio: 1.8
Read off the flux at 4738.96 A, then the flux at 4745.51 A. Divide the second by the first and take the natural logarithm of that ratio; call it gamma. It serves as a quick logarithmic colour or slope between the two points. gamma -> 0.4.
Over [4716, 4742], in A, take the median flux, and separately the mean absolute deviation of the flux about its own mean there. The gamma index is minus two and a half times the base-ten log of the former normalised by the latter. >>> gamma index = -2.38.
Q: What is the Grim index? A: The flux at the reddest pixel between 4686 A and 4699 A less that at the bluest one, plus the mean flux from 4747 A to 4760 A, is 83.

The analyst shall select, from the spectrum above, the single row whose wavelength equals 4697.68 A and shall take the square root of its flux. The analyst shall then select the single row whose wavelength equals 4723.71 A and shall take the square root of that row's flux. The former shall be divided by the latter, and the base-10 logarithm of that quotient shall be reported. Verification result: -0.014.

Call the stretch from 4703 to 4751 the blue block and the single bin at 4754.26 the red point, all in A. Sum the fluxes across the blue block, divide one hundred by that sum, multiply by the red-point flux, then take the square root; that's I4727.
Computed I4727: 2.16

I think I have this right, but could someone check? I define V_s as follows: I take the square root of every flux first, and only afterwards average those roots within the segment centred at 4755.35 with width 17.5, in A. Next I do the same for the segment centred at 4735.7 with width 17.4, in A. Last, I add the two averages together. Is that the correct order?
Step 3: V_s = 18.7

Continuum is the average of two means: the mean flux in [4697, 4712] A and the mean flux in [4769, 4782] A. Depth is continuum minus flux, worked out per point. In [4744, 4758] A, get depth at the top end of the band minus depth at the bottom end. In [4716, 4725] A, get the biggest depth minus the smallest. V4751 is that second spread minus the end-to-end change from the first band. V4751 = 19.2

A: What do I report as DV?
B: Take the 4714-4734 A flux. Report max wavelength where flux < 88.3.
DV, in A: 4732.42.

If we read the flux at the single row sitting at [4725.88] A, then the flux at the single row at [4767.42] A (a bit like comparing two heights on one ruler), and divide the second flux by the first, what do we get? 1.22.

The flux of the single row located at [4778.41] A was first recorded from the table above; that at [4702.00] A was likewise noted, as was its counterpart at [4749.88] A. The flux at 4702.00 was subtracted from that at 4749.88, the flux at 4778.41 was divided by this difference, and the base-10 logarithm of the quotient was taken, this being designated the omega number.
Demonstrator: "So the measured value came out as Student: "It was 1.1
